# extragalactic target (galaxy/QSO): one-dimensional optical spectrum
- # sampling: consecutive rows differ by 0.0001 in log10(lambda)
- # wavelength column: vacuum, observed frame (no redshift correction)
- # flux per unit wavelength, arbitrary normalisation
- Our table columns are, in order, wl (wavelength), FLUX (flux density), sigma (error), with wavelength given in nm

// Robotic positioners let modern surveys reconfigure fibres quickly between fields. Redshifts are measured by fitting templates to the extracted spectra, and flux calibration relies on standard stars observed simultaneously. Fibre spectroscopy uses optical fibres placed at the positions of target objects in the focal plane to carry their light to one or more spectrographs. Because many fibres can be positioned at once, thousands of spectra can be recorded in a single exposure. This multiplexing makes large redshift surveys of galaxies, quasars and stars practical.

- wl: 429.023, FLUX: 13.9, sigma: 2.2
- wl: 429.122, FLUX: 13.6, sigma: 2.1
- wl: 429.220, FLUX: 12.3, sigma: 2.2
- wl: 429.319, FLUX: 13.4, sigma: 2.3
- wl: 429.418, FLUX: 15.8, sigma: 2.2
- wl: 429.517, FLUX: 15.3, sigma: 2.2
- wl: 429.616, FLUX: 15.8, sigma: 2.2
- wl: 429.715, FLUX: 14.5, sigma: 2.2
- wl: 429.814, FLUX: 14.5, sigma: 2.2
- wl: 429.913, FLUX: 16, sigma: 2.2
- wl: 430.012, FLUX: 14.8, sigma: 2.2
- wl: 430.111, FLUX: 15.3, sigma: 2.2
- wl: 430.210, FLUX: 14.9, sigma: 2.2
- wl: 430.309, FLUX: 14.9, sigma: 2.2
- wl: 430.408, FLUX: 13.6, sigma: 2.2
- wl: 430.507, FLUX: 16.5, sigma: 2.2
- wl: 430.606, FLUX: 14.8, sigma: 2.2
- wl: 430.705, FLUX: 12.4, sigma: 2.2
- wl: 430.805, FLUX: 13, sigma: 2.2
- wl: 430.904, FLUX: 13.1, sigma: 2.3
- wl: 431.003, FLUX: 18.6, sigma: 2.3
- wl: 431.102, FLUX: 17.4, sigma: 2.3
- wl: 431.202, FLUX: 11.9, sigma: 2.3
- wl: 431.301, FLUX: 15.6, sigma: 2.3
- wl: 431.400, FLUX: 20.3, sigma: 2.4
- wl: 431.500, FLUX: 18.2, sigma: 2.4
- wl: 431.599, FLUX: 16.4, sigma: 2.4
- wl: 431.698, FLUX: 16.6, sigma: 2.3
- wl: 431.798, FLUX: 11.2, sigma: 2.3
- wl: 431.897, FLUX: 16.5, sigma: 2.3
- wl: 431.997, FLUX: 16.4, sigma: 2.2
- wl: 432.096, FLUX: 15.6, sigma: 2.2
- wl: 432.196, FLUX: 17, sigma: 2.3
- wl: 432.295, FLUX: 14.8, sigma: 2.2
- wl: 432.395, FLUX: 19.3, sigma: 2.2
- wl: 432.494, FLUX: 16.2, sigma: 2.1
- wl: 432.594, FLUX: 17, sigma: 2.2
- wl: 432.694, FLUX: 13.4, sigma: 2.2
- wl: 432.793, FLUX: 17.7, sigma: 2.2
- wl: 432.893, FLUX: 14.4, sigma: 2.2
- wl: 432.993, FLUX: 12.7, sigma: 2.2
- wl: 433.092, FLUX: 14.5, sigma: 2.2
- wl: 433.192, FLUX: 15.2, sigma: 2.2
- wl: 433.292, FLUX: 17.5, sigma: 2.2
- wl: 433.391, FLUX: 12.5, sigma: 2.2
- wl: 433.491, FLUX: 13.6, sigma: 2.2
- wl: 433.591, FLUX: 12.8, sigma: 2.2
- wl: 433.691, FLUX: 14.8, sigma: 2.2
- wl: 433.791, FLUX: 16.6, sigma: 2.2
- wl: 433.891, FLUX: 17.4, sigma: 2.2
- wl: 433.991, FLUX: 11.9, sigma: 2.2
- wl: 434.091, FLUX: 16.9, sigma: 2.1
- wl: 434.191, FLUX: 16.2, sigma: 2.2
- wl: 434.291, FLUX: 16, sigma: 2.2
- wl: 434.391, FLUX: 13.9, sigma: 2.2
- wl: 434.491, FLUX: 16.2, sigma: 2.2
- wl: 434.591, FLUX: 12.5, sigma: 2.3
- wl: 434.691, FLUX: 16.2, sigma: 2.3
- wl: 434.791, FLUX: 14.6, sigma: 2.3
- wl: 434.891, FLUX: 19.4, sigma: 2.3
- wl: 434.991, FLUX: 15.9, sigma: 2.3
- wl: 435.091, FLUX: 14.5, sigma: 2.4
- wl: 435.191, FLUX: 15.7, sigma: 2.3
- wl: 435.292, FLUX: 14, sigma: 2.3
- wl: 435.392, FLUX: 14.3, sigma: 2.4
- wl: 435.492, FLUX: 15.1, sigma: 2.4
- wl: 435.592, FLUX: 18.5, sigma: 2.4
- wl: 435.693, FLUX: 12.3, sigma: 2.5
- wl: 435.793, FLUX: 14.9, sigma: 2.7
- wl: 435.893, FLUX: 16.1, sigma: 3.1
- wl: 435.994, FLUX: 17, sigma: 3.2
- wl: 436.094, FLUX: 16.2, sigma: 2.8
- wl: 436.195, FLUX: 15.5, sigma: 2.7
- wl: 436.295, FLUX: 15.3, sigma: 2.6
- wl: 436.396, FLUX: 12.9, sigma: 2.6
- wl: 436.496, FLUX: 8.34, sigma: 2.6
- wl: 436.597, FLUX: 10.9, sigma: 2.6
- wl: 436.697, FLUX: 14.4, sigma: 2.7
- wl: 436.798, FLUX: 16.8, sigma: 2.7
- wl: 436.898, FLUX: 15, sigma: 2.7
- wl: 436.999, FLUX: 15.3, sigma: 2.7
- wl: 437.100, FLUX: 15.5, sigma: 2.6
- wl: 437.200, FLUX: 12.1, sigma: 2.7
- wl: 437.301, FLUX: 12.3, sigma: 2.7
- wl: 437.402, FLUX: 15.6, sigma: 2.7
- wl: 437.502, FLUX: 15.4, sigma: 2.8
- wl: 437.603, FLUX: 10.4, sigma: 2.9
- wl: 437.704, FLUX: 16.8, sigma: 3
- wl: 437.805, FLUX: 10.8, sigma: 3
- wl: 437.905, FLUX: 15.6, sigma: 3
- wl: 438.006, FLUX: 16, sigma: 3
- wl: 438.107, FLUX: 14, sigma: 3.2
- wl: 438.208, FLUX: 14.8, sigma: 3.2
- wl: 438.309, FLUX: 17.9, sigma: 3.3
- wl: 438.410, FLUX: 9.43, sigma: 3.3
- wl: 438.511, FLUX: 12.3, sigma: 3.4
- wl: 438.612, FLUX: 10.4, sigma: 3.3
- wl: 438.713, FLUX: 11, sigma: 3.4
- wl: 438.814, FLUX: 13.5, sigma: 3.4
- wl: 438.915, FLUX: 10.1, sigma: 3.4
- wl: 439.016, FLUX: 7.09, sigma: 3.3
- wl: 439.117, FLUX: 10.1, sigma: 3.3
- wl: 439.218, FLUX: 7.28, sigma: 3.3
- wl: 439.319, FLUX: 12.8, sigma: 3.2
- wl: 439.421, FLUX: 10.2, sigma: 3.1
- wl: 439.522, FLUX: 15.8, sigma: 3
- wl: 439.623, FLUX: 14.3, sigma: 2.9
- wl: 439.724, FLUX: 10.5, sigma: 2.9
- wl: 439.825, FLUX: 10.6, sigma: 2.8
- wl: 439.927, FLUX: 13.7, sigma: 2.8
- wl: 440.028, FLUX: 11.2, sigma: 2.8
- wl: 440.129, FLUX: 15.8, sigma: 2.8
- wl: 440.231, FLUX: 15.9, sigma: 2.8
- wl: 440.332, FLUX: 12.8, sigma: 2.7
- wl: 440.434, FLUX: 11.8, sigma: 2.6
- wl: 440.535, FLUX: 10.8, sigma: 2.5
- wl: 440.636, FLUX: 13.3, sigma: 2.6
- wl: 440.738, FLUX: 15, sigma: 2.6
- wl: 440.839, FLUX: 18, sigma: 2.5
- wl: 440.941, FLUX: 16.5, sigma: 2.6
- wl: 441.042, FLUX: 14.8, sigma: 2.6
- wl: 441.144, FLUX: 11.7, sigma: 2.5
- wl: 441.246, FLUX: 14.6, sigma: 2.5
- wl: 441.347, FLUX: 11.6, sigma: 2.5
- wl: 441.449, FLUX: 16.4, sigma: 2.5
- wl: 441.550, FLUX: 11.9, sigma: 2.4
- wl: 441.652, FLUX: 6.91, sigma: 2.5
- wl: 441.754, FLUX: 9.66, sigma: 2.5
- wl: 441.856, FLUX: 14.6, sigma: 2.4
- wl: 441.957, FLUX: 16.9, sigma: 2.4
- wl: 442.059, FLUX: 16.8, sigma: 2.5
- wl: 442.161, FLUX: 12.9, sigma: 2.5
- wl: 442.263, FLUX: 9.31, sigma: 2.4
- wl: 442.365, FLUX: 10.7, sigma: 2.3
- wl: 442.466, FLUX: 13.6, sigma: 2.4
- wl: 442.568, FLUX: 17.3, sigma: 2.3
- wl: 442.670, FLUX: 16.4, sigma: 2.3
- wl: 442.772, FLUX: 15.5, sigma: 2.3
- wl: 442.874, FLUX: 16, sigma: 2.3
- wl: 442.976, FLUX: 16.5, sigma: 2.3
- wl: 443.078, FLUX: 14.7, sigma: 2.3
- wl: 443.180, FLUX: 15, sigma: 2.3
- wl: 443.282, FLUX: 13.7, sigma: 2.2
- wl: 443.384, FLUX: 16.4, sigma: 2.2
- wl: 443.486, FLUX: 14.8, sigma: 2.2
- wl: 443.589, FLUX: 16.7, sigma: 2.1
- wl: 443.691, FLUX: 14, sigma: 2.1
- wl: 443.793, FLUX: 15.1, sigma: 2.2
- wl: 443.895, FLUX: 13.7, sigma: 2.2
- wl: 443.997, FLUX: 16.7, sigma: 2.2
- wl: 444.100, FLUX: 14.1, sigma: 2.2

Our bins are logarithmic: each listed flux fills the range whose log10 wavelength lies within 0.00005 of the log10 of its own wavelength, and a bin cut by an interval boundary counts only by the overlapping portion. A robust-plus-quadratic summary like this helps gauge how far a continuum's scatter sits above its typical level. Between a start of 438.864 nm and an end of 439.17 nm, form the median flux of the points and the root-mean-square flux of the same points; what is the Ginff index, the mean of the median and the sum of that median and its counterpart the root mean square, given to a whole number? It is 15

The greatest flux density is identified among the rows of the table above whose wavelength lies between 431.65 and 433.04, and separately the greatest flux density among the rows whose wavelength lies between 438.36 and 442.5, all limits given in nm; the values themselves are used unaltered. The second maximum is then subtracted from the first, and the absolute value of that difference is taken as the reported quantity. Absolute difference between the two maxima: 1.3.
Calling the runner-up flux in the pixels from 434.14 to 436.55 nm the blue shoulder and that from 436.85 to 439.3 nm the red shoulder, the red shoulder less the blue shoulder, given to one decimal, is -1.7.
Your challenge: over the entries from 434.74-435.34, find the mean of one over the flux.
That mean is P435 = 0.0645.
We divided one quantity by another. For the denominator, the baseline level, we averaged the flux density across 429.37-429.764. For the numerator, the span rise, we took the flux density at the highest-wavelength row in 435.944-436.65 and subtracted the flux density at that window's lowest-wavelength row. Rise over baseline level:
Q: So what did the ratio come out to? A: -0.40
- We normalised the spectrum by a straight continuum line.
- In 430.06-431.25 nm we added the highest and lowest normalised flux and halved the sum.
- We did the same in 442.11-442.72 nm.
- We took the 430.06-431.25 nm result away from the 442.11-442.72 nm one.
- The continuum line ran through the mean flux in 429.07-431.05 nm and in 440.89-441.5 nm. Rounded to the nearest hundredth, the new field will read -0.11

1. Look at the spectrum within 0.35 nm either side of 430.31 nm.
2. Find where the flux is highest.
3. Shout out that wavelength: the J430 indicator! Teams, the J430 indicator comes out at 430.507 nm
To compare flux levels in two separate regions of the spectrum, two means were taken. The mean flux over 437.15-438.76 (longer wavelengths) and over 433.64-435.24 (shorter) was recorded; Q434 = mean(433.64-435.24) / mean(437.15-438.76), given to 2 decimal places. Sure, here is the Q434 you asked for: 1.16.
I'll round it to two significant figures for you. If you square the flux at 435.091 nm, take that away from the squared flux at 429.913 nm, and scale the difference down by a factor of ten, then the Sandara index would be 4.6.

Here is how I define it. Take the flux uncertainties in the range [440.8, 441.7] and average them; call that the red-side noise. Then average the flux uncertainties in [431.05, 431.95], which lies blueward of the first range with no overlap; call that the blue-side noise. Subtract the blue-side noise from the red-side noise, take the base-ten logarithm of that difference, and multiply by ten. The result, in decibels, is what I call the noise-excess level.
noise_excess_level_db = -7.5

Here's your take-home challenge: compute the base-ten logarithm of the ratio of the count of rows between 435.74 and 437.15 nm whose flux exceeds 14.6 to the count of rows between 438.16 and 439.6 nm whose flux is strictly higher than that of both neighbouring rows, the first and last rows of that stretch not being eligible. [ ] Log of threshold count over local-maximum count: 0.30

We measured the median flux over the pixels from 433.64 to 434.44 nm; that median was 16.1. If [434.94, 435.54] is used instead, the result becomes 14.8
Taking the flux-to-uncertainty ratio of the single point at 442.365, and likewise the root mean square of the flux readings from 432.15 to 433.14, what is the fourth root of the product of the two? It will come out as 2.93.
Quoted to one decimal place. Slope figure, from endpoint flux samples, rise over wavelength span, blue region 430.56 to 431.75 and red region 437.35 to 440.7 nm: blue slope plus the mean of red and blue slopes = 2.1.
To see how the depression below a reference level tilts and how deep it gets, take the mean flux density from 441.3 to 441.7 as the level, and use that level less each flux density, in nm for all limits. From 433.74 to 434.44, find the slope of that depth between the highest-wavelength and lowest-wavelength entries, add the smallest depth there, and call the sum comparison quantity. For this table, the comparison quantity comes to -1.2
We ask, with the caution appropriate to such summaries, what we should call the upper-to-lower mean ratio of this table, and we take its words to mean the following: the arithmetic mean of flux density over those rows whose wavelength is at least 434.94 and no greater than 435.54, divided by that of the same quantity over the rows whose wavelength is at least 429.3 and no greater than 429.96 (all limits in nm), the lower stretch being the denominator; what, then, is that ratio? 0.99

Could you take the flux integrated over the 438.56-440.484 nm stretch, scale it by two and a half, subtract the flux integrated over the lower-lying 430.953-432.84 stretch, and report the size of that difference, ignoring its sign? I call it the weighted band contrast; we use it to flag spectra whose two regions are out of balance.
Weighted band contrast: 26.1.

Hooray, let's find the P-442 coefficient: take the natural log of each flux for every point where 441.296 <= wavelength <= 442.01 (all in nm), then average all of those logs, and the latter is 2.49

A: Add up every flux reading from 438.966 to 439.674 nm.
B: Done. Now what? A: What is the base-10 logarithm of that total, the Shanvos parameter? 1.89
